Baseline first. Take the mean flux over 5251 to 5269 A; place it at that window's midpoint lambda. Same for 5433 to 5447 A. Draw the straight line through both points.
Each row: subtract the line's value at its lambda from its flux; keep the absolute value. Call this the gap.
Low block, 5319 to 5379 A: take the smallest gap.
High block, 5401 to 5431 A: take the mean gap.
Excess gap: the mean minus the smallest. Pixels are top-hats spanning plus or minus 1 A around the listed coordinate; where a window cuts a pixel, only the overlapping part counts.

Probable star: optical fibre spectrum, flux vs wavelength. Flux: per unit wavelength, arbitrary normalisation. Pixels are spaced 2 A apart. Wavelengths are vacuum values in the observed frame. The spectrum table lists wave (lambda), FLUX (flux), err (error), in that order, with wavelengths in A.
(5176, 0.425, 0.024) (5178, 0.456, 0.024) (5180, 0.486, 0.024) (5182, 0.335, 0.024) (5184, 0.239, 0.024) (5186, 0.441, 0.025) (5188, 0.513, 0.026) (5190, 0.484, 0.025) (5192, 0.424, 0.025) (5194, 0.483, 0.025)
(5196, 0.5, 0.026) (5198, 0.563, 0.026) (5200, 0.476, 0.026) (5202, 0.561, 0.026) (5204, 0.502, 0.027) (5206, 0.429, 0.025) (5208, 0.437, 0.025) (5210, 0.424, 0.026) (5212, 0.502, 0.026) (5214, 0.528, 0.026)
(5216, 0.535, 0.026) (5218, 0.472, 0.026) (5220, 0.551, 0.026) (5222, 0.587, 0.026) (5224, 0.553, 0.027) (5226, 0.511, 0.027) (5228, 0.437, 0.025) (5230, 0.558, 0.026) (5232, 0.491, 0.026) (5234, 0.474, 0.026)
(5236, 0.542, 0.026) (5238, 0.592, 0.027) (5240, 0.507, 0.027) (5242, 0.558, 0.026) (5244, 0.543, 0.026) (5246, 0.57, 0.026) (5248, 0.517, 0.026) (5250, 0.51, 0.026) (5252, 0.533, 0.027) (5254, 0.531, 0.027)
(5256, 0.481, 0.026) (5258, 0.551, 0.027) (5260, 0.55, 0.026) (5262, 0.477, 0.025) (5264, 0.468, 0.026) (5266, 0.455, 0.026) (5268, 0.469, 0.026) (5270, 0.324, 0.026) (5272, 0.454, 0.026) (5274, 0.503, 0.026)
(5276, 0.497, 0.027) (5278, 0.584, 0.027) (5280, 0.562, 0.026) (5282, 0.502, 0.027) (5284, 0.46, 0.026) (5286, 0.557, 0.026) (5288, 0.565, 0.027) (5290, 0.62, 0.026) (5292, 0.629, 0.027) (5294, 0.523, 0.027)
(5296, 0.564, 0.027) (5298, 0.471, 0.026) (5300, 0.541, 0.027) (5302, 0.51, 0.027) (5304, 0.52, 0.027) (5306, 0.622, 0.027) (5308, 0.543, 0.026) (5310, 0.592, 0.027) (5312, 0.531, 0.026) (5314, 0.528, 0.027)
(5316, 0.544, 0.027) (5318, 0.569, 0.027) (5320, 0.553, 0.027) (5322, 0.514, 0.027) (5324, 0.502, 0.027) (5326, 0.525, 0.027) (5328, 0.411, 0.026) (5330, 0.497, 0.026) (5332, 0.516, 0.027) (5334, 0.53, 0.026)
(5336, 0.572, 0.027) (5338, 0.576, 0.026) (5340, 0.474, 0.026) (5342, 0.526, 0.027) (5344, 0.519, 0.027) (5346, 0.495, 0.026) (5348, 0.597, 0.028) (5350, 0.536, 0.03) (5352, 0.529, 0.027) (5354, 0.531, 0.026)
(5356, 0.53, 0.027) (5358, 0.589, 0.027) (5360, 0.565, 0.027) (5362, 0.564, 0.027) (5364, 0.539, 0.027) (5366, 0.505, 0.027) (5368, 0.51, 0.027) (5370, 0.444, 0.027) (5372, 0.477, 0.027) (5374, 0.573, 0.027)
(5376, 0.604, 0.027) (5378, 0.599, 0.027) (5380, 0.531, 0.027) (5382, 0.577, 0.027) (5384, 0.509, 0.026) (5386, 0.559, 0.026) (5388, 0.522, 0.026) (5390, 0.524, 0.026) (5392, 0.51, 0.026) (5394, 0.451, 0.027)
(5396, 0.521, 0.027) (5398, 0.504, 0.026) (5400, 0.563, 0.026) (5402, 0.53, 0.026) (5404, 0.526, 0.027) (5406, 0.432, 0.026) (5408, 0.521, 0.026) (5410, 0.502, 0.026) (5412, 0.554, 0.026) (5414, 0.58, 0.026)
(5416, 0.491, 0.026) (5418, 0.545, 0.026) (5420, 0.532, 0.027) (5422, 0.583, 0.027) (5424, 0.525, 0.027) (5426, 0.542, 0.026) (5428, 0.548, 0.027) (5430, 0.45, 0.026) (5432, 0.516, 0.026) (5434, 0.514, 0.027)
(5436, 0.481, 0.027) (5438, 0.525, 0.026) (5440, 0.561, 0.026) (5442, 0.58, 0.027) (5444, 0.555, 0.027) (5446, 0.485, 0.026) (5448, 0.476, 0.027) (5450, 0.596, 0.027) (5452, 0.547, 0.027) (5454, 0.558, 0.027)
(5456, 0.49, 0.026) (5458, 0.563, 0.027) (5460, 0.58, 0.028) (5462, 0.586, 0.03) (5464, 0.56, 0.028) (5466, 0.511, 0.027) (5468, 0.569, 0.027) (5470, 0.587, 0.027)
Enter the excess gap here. 0.027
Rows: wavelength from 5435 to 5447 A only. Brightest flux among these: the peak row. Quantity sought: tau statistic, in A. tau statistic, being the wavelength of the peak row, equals 5442 A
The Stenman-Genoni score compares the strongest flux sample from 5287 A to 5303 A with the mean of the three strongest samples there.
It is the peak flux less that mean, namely 0.024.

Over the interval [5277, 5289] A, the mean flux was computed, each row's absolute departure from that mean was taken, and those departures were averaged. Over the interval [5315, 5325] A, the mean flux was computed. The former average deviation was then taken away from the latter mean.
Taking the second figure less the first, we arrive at 0.498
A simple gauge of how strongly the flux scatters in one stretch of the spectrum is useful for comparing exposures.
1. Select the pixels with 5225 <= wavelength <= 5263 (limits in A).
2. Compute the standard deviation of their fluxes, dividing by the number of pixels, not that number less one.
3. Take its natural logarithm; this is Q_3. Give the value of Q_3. -3.28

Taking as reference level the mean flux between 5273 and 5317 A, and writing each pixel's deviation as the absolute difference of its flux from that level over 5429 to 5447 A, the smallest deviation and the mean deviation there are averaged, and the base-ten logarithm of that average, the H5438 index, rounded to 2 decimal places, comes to -1.60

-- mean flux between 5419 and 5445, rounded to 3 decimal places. 0.532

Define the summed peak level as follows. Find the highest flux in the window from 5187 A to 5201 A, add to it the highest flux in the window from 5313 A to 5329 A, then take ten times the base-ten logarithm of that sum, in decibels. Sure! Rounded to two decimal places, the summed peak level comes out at 0.54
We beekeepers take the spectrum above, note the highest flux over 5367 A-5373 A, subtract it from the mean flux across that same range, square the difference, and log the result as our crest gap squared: 0.0011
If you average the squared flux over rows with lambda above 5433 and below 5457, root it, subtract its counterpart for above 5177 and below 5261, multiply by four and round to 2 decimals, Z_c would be 0.12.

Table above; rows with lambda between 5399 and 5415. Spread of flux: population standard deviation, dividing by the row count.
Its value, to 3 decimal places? 0.043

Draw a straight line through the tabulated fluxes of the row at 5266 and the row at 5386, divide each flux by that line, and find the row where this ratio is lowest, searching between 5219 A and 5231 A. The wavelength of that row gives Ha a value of 5228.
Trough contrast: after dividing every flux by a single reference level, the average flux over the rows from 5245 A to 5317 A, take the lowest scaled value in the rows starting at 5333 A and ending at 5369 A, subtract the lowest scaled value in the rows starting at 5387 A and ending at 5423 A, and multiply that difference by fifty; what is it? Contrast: 4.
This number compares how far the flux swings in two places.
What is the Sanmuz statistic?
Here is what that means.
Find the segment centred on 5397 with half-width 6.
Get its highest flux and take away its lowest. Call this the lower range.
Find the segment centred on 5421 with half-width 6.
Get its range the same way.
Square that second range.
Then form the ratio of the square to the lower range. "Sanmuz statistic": 0.08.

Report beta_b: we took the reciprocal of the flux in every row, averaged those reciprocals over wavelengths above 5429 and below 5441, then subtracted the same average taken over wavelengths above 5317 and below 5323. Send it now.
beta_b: 0.14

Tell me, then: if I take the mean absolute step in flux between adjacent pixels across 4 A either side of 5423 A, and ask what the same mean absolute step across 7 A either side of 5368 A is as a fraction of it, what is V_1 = 1.0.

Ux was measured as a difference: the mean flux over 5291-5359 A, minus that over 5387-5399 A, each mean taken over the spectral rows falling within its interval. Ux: 0.030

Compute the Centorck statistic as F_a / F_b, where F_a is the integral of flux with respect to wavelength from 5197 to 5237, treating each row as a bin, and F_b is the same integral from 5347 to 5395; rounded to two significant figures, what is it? 0.79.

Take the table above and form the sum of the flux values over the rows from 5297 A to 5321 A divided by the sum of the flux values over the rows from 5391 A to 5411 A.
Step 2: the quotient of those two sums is 1.29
